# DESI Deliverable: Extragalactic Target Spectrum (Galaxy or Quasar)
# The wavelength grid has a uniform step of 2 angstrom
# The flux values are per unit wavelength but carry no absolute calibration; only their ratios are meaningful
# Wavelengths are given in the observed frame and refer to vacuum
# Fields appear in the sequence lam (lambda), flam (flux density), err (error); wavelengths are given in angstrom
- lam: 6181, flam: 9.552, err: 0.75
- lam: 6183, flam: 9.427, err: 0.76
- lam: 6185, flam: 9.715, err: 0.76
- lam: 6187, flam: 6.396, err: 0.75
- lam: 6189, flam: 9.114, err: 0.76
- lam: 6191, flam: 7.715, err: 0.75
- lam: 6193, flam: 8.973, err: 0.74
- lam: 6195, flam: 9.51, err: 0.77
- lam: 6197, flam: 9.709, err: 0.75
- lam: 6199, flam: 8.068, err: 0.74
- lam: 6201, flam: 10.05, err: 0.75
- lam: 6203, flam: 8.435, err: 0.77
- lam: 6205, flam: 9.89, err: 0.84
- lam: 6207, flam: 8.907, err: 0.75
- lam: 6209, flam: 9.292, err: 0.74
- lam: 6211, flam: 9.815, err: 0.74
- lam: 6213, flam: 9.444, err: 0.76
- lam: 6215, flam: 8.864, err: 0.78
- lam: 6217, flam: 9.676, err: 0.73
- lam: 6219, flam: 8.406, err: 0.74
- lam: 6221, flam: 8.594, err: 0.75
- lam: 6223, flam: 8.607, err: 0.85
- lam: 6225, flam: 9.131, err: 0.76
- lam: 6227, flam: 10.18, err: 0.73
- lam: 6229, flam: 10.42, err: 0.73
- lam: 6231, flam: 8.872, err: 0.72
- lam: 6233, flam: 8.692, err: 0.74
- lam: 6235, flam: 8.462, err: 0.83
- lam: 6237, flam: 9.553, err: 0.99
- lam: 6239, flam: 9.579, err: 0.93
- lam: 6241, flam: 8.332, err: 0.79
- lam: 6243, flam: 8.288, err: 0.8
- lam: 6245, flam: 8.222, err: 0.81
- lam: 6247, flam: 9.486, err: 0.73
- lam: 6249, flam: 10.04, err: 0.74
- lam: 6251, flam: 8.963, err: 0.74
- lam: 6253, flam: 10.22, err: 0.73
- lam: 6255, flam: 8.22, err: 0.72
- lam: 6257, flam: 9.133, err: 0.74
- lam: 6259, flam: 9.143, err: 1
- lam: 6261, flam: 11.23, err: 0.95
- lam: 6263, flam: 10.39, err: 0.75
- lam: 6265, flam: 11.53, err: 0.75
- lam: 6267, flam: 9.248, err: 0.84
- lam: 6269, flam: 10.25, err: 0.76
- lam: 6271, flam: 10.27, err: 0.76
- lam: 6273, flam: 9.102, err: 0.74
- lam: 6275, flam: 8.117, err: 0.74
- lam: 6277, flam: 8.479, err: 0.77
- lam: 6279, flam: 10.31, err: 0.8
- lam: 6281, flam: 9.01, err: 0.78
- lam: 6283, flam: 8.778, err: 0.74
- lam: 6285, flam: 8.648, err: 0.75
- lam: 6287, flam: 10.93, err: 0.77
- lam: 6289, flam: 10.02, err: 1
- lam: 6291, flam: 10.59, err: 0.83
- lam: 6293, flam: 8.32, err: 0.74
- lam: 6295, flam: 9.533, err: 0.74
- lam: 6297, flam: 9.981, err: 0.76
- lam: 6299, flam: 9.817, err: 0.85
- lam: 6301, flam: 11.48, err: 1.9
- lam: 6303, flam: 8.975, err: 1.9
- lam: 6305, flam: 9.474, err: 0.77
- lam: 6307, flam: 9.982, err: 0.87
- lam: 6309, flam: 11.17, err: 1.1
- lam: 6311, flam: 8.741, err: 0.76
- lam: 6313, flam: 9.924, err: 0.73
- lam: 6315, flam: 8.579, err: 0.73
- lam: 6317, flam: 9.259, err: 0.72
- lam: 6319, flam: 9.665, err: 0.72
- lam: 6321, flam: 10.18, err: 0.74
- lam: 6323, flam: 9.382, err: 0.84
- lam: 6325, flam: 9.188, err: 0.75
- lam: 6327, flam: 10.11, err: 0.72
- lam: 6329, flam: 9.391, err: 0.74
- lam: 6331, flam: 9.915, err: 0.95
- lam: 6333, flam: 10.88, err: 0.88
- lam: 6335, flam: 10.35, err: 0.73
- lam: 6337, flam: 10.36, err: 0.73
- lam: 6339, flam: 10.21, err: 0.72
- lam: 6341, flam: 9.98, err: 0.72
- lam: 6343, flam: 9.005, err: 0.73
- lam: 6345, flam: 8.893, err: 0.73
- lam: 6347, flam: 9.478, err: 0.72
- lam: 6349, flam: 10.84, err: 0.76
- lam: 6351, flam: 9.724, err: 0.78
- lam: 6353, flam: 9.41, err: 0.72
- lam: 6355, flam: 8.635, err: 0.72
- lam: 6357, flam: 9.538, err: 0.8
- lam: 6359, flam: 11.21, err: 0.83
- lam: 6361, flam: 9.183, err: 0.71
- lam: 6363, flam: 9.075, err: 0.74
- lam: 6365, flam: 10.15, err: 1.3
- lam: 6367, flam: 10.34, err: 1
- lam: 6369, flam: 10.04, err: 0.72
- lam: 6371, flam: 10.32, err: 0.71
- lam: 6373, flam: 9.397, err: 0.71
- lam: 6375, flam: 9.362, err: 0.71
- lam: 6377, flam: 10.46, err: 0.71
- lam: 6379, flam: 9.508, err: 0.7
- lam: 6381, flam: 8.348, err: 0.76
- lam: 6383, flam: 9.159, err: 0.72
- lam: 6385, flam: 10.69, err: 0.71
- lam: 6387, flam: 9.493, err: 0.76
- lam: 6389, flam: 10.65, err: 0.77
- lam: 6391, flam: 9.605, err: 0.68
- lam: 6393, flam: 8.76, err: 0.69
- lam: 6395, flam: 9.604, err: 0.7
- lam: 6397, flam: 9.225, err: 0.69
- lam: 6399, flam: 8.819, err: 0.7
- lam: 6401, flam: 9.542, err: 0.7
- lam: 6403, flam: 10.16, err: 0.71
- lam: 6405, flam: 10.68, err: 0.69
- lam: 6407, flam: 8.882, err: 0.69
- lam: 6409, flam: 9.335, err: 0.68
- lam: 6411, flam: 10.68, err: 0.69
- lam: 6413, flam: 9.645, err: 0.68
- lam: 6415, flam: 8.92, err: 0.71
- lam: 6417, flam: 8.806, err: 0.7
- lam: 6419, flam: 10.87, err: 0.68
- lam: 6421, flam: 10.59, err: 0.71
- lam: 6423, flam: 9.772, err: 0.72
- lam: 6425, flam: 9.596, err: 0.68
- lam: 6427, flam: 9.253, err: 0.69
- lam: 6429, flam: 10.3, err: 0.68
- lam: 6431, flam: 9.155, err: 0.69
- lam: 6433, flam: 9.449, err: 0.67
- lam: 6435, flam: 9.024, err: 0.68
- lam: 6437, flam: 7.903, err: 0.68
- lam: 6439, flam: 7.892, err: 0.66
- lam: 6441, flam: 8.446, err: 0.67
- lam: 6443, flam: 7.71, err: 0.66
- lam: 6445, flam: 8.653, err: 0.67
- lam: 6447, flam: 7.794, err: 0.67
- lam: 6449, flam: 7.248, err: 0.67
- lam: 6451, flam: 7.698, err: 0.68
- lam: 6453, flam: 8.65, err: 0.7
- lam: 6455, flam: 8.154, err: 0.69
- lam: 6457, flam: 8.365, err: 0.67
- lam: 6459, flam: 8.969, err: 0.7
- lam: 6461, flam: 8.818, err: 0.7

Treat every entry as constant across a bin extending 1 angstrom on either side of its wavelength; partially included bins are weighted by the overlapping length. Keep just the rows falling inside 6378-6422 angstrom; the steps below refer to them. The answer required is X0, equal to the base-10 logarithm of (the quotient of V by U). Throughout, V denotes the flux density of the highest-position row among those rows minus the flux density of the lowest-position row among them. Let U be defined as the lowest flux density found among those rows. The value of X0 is -0.89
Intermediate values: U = 8.348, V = 1.08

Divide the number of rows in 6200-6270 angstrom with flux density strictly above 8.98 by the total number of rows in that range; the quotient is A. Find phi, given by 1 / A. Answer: 1.67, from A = 0.60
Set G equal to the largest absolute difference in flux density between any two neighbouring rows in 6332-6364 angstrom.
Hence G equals 2.03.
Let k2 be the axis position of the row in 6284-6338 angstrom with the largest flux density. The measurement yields 6301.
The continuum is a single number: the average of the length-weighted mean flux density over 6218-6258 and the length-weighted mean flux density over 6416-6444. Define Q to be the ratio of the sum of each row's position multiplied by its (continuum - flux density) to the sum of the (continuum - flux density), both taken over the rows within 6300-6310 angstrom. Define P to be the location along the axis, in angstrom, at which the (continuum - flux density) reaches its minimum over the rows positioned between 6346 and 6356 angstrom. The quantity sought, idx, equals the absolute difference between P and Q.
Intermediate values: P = 6349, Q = 6305.1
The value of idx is 43.9 angstrom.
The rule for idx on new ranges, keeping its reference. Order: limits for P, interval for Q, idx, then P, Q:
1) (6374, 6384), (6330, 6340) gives 42.0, 6377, 6335.0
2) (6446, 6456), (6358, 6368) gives 90.4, 6453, 6362.6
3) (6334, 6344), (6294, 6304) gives 37.8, 6337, 6299.2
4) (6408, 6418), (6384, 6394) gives 24.1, 6411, 6386.9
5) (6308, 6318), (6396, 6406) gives 95.1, 6309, 6404.1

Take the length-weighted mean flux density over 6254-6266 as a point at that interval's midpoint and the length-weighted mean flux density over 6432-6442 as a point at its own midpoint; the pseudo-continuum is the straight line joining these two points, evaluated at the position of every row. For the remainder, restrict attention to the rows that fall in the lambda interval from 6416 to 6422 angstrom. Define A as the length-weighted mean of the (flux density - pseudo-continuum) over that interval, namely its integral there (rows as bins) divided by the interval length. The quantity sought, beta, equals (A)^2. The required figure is 2.0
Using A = 1.40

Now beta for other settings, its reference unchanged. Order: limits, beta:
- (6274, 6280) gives 0.7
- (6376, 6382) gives 0.2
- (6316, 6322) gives 0.1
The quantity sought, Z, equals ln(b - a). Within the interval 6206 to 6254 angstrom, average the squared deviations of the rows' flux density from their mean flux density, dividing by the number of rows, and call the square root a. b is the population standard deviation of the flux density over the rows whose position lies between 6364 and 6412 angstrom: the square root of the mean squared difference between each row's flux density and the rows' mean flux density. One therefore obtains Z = -4.0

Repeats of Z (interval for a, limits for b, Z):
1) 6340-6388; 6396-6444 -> -1.8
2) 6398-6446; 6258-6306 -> -2.4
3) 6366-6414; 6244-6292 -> -1.2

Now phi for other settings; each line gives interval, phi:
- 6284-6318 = 1.42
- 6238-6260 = 1.83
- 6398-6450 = 1.73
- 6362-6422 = 1.25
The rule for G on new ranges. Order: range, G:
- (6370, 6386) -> 1.53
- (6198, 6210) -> 1.98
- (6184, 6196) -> 3.32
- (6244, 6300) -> 2.28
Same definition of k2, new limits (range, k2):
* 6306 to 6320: 6309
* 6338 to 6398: 6359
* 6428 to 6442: 6429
